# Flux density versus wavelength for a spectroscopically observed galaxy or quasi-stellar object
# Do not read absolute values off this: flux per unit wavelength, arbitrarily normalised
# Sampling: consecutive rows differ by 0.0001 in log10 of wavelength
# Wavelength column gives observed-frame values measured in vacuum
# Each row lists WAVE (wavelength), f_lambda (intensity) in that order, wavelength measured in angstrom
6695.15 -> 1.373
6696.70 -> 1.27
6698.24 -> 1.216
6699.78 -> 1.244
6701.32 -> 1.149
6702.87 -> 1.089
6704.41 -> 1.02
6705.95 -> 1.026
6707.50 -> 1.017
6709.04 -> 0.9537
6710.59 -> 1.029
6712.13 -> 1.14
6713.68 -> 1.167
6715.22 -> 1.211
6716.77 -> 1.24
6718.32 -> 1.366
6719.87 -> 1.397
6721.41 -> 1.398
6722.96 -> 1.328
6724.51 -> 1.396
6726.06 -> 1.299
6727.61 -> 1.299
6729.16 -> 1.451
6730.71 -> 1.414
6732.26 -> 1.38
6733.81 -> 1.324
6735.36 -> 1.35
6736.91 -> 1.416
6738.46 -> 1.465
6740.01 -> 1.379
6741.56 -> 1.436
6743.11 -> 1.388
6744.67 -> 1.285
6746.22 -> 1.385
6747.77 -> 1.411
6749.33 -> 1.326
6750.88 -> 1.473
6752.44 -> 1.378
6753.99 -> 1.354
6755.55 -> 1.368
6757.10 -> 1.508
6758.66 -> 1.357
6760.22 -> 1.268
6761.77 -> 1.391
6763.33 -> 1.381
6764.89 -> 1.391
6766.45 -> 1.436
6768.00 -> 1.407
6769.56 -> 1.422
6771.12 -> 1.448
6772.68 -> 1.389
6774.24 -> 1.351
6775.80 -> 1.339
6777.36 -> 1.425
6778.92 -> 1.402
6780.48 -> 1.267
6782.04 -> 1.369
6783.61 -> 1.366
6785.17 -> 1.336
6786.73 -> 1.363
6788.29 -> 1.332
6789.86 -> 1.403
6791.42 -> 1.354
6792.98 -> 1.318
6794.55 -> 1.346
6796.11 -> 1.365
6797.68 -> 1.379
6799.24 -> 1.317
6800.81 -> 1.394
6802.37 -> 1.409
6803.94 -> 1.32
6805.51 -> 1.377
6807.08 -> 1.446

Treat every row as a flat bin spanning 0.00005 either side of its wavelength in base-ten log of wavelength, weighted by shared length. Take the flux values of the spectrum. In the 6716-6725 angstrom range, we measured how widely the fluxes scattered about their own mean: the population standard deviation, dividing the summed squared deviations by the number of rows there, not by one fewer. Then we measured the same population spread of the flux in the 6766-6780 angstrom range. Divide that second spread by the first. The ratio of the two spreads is 0.61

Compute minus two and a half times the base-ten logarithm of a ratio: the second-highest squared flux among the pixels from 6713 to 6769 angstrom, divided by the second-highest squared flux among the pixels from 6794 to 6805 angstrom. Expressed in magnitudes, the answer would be -0.12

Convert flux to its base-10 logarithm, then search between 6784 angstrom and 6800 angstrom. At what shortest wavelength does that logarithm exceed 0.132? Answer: 6786.73 angstrom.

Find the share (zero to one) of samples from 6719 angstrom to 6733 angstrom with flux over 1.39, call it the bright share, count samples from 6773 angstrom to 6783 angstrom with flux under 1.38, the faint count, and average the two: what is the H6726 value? 2.3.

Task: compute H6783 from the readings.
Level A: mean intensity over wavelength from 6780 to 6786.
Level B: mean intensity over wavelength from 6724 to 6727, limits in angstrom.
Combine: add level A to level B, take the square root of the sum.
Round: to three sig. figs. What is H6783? 1.64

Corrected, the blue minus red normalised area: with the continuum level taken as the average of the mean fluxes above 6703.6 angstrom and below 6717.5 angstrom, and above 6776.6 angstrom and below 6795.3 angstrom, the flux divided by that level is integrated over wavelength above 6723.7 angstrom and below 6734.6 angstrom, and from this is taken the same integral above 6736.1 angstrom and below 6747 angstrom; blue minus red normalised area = -0.26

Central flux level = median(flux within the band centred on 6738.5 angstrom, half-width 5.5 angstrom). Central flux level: 1.39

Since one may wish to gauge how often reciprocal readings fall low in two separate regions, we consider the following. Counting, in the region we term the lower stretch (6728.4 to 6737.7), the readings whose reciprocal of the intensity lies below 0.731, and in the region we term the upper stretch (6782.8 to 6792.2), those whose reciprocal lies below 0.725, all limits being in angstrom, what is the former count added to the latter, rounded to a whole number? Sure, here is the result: 5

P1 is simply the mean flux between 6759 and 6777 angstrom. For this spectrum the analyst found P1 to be 1.38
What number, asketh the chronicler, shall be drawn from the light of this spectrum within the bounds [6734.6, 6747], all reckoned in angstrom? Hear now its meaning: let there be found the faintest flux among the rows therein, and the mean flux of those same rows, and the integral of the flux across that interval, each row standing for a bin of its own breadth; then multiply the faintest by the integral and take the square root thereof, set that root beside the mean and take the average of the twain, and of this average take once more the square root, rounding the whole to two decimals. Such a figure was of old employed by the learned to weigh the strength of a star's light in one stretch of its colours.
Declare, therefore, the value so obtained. 1.75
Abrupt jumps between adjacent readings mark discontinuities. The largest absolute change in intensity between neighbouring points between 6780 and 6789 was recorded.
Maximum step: 0.10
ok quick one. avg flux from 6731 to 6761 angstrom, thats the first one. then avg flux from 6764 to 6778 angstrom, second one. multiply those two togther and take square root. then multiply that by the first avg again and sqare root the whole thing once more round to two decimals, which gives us 1.39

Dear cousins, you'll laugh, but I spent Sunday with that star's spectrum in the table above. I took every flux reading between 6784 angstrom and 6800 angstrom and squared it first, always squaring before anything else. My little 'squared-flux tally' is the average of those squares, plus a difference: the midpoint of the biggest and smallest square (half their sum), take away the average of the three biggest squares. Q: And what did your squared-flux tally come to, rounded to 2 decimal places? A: 1.77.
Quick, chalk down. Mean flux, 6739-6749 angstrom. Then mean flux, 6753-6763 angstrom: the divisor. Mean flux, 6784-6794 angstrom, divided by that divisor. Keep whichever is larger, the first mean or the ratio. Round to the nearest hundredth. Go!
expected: 1.38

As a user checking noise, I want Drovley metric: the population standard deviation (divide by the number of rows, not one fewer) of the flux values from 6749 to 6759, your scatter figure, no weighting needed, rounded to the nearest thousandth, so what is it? 0.063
